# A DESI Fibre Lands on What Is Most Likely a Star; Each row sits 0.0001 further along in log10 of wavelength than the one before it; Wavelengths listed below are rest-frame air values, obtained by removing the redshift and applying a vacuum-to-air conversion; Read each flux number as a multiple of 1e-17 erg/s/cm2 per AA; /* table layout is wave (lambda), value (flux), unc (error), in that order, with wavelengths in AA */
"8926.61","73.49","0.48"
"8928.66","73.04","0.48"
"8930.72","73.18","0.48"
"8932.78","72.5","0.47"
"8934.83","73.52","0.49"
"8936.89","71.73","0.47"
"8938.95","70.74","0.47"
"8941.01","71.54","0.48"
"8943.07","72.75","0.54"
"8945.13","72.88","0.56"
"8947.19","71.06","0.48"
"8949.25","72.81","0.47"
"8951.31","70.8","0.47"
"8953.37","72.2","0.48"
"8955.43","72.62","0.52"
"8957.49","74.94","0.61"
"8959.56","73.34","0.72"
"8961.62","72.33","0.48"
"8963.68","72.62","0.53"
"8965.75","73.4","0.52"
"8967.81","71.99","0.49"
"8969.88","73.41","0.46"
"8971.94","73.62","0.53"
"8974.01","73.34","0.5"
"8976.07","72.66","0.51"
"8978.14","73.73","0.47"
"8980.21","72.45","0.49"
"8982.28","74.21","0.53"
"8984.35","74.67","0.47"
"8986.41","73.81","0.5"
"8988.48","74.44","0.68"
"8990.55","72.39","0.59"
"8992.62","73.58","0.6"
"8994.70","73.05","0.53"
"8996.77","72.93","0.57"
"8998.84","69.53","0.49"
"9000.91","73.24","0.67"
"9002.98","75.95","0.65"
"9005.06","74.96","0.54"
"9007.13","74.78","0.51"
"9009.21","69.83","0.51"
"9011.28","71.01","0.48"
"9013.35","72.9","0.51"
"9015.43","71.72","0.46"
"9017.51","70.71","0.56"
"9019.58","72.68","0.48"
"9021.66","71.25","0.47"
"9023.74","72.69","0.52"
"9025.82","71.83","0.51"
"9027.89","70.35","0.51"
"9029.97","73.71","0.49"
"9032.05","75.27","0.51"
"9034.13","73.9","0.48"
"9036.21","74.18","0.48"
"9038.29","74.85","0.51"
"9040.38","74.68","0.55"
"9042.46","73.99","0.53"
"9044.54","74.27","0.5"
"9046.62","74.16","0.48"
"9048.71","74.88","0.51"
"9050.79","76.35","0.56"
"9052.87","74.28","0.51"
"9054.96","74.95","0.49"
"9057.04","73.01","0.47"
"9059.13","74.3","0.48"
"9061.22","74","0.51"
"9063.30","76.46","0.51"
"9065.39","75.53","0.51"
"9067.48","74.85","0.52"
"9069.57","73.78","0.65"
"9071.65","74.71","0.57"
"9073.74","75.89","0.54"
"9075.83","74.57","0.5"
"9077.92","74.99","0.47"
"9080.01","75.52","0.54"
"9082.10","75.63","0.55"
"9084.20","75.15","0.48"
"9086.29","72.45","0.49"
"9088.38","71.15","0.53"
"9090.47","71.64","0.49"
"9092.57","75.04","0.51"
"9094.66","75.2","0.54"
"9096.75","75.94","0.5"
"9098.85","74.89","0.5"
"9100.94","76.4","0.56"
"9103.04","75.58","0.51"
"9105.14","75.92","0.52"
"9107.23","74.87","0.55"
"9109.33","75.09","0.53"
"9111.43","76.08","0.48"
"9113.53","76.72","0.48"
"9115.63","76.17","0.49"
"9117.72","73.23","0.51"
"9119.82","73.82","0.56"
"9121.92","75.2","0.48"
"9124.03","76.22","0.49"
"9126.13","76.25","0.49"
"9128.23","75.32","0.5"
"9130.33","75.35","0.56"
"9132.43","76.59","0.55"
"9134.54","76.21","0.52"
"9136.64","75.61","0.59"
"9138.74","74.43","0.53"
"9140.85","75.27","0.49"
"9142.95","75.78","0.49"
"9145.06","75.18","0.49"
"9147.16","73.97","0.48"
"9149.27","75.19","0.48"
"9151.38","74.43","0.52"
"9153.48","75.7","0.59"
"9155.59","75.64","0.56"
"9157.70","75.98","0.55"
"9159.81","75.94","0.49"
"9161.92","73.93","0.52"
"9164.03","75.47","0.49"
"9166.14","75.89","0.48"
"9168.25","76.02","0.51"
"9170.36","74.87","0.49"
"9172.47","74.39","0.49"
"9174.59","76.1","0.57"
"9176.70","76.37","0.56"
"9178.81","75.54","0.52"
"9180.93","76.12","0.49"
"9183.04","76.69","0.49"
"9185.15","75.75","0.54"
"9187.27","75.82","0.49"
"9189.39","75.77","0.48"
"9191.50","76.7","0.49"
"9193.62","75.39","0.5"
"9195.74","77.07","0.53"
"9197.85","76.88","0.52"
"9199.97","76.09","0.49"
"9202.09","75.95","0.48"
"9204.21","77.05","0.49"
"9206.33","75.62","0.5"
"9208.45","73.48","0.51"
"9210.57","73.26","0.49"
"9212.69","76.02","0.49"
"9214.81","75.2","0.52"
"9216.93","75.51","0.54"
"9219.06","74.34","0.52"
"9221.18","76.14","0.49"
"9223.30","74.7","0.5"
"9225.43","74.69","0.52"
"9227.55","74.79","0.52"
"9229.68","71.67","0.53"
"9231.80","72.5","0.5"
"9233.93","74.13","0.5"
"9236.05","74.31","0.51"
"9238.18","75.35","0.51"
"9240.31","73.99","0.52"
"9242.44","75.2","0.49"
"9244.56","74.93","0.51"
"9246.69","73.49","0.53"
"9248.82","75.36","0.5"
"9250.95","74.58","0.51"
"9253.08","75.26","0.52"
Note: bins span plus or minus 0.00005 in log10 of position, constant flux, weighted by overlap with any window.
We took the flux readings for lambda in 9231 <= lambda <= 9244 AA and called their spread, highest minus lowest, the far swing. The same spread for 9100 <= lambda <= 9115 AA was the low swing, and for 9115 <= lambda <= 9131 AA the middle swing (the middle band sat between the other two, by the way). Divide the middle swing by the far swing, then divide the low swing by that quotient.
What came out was 1.7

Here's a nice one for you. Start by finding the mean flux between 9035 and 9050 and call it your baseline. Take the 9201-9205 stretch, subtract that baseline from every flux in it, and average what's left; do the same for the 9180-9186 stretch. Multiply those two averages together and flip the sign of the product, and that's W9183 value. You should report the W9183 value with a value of -3.6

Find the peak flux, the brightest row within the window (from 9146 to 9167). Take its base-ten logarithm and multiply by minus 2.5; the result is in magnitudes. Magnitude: -4.70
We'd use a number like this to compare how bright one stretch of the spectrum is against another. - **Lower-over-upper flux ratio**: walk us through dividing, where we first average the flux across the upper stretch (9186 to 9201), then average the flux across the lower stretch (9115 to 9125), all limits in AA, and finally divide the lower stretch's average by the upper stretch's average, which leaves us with 0.98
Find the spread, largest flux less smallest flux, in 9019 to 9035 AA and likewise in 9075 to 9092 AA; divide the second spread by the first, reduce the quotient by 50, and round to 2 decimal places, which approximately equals -49.09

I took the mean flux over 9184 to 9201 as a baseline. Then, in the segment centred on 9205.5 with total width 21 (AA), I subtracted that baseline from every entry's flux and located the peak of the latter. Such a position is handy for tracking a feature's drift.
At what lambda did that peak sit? 9195.74 AA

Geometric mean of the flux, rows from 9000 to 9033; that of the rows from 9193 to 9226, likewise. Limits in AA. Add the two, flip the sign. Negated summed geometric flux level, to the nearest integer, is -148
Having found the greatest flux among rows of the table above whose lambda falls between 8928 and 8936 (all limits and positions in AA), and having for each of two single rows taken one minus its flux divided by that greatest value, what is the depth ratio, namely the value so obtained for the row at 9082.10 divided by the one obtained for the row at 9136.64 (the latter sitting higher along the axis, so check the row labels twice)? 1.0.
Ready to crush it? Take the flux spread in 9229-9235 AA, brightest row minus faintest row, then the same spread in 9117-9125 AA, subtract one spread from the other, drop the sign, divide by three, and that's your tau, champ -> 0.18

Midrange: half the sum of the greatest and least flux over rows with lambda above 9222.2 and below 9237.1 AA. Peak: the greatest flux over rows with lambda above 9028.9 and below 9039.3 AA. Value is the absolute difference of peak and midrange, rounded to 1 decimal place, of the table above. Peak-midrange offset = 2.0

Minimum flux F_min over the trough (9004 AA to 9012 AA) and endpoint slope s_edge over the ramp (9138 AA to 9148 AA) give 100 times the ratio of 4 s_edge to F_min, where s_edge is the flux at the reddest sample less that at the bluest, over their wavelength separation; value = -0.31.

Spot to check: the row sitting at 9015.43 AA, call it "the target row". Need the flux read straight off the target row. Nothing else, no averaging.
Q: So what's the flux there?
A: 71.72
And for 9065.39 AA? 75.53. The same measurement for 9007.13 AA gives 74.78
